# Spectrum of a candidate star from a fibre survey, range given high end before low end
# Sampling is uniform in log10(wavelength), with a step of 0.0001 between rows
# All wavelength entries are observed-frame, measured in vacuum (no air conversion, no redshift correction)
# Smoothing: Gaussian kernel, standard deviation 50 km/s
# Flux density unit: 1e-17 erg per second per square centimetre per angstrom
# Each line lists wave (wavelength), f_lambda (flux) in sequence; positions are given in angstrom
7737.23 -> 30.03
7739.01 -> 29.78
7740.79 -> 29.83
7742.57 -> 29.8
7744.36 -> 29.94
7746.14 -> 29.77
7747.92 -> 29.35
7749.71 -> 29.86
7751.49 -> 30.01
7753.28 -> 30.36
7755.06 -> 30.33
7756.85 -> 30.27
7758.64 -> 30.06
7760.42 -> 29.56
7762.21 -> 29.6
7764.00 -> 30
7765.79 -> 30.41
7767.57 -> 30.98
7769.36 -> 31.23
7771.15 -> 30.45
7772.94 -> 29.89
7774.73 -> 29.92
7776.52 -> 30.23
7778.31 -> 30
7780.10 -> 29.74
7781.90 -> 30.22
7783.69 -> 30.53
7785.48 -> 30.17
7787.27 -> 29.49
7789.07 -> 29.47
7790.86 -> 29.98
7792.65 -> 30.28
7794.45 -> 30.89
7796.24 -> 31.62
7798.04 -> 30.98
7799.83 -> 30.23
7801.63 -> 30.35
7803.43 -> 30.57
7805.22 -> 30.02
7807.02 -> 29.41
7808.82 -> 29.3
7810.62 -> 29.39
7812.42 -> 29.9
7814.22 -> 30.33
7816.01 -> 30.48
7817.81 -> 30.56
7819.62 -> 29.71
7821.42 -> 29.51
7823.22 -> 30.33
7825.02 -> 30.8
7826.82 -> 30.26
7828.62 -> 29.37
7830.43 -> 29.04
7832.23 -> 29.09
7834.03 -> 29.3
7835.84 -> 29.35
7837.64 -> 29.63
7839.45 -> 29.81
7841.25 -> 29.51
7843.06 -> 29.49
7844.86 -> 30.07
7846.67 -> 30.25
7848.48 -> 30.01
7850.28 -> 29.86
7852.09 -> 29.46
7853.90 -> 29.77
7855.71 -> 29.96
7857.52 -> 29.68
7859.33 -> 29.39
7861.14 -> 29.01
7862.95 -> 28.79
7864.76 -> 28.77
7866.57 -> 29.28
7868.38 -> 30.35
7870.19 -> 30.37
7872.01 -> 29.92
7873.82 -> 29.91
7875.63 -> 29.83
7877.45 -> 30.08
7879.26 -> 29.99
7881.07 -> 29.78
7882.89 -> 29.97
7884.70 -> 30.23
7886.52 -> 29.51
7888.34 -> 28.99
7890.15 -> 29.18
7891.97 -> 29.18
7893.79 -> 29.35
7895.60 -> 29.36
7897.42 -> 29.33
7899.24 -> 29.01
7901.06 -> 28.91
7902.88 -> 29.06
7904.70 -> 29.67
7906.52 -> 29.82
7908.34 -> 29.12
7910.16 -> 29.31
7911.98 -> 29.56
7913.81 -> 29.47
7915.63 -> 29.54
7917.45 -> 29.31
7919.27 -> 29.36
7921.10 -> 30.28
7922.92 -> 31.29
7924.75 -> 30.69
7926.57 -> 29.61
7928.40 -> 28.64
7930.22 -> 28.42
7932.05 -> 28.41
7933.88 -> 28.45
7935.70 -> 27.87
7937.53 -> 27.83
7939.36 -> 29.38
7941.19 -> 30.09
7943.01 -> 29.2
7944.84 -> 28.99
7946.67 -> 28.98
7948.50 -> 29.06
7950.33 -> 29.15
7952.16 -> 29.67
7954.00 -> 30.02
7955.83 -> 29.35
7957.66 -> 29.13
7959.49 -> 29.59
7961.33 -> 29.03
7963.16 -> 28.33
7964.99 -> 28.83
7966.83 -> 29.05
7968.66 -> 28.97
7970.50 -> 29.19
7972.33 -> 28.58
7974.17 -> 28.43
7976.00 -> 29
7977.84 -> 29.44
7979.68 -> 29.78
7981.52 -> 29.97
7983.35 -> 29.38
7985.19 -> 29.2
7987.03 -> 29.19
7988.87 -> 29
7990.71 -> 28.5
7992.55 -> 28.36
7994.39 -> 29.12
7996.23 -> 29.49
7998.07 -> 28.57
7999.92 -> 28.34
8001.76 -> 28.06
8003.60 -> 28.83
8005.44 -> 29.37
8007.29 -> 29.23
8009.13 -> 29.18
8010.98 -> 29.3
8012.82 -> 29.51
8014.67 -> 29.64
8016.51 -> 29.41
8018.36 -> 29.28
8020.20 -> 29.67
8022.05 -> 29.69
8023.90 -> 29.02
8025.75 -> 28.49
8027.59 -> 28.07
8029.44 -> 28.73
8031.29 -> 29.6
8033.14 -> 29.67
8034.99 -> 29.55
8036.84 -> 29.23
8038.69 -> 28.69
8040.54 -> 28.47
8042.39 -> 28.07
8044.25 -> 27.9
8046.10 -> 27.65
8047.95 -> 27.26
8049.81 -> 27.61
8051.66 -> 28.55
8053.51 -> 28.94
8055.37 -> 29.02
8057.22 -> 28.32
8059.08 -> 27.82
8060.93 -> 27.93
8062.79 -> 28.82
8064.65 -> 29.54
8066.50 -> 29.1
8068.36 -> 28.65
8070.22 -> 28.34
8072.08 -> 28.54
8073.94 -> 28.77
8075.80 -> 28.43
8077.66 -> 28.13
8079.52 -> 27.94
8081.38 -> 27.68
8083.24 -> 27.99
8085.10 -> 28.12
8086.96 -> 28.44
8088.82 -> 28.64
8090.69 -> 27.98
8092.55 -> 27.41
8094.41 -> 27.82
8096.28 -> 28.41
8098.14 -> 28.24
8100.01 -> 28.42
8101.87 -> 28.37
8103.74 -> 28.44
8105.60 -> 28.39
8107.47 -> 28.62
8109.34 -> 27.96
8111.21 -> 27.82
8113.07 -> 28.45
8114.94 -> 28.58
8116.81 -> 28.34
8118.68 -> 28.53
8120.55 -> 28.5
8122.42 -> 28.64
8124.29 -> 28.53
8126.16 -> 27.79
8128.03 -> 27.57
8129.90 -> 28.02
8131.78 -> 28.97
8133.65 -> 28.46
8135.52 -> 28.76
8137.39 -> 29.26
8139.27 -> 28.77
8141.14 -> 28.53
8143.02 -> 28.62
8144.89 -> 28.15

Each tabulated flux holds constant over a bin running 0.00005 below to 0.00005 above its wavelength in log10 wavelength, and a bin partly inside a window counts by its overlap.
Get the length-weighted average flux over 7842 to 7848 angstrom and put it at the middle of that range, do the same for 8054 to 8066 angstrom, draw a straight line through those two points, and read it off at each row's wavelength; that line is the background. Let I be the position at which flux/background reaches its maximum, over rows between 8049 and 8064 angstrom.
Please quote 8055.37 angstrom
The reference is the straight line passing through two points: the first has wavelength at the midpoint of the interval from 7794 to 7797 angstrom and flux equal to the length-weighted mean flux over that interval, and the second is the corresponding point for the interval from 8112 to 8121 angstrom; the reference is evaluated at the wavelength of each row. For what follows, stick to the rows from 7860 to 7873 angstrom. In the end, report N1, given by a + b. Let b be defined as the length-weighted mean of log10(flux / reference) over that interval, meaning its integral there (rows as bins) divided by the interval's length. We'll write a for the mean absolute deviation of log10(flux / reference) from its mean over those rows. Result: -0.008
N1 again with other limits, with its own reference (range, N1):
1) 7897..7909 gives -0.012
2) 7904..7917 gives -0.010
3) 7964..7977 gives -0.010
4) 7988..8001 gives -0.007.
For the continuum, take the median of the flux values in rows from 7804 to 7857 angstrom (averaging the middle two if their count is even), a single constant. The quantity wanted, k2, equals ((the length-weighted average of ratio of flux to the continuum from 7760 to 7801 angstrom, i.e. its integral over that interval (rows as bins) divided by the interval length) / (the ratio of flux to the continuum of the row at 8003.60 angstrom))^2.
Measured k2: 1.10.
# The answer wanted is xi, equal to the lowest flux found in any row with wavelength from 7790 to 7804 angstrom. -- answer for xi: 29.98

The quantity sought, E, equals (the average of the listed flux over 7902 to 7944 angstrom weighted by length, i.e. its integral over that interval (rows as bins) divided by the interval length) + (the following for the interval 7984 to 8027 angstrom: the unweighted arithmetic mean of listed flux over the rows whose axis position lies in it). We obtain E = 58.4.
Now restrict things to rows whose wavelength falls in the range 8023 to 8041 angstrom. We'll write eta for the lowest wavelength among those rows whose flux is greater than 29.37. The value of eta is 8031.29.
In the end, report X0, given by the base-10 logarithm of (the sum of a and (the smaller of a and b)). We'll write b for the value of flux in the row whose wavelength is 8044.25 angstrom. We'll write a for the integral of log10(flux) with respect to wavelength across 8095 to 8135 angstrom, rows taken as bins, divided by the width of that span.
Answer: 0.463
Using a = 1.45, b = 27.9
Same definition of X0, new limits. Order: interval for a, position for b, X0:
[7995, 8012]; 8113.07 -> 0.466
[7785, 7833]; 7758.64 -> 0.471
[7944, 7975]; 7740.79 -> 0.466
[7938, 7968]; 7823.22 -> 0.467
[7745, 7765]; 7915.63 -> 0.470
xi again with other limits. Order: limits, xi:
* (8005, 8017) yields 29.18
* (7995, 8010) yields 28.06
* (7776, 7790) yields 29.47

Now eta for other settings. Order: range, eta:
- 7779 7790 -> 7780.10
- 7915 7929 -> 7915.63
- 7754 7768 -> 7755.06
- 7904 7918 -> 7904.70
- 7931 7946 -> 7939.36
